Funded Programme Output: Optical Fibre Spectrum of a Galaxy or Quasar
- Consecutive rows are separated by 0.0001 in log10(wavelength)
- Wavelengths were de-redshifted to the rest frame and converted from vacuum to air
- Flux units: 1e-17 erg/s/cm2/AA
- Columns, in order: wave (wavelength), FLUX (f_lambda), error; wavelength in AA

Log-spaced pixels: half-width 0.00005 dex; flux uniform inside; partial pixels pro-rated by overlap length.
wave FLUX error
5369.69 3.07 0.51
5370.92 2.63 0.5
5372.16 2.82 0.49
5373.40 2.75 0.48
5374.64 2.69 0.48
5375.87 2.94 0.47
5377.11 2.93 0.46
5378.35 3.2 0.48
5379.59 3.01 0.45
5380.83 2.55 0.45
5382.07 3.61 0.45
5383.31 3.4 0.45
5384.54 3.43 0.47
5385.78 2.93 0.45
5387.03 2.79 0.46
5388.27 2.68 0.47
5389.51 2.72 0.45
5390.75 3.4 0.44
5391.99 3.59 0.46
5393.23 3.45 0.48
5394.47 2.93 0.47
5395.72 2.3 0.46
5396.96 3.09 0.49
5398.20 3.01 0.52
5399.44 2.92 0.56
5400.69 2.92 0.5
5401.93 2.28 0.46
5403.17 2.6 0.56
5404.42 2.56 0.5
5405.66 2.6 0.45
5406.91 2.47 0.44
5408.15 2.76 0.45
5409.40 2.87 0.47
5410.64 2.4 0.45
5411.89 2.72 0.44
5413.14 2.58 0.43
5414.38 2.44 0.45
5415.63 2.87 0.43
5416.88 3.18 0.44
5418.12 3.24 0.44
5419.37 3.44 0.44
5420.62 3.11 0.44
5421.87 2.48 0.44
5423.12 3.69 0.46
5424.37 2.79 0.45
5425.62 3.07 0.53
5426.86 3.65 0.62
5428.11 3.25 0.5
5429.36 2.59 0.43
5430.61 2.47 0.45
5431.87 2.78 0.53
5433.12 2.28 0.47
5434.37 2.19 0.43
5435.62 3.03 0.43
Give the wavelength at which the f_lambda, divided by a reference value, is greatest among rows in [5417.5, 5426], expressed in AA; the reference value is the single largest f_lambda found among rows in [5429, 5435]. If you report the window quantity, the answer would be 5423.12 AA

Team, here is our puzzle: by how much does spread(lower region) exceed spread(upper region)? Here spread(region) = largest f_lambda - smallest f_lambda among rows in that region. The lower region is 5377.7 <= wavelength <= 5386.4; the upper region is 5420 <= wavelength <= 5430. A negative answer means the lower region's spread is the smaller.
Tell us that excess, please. -0.15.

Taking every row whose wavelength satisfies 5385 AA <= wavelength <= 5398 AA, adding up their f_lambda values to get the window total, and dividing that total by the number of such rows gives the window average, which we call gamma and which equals 2.99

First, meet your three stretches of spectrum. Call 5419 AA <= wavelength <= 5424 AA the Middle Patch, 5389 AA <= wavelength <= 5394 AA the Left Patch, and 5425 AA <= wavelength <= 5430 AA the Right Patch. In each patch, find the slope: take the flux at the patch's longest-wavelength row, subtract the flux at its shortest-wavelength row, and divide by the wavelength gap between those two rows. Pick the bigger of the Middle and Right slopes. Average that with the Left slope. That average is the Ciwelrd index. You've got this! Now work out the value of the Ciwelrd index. 0.13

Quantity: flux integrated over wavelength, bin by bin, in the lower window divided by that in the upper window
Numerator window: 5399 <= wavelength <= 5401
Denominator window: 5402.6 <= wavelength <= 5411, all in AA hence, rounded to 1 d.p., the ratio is 0.3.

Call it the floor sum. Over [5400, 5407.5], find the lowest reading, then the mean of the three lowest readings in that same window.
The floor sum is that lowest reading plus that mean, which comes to 4.72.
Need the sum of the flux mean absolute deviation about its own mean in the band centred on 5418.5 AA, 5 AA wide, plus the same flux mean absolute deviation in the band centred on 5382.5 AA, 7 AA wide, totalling 0.42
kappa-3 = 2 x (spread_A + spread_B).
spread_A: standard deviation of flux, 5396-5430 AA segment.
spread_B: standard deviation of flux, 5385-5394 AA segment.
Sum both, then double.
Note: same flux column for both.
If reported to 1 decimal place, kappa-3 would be 1.5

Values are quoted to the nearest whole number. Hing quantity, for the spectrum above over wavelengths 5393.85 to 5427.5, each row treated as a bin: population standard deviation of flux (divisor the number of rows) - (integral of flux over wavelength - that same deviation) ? -95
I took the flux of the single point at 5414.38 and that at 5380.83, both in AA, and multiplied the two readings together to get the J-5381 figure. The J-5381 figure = 6.2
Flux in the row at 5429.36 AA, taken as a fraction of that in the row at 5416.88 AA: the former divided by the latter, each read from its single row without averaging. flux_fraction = 0.81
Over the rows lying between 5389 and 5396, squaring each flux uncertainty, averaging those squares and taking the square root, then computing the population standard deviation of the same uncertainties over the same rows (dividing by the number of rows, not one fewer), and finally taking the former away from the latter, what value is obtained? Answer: -0.447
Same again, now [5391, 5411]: -0.448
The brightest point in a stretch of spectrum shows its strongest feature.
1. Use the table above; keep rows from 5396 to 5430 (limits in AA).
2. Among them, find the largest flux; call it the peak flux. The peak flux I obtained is 3.69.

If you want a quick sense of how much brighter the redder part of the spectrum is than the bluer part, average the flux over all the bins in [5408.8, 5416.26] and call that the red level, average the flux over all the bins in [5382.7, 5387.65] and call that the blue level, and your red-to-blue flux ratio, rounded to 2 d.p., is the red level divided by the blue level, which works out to 0.84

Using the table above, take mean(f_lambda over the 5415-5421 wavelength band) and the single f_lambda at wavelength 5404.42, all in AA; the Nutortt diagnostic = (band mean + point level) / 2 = 2.86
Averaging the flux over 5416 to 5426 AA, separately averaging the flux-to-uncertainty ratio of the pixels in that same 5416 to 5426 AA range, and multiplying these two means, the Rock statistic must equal 21.5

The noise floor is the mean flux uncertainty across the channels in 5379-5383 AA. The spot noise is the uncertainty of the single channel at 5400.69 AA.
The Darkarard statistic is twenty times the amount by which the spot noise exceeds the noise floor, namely 1.0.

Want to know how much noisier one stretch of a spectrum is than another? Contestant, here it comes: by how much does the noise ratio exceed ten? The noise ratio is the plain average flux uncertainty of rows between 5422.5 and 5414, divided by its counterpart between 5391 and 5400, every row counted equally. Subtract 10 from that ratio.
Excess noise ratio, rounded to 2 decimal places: -9.10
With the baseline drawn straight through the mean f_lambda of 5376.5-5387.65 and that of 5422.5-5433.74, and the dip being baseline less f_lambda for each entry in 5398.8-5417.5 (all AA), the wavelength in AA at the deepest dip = 5401.93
